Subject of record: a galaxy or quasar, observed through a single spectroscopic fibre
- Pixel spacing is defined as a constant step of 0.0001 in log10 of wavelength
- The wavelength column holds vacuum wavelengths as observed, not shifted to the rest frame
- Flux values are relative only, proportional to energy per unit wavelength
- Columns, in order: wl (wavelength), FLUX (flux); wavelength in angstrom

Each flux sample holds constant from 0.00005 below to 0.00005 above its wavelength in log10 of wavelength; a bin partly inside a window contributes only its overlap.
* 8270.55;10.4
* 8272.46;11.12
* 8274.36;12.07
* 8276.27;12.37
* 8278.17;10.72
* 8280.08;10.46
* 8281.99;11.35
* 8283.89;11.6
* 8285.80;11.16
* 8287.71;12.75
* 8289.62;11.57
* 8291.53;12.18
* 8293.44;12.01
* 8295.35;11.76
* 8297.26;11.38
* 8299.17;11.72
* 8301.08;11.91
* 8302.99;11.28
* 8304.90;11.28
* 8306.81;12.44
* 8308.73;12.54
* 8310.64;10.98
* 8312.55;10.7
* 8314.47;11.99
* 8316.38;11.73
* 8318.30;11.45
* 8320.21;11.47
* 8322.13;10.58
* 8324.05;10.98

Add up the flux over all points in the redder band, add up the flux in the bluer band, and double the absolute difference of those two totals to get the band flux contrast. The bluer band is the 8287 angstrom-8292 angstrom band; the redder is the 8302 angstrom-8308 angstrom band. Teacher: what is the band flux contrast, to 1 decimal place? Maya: 3.0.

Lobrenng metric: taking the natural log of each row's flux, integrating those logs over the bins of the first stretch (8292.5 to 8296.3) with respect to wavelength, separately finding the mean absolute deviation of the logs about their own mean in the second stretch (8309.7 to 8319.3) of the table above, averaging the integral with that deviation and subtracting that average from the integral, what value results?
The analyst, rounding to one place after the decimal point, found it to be 4.7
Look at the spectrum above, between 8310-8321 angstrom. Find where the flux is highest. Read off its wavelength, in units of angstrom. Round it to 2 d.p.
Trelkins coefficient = 8314.47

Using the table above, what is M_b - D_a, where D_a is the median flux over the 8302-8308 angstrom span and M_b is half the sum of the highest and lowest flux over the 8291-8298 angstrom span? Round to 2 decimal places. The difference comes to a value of 0.50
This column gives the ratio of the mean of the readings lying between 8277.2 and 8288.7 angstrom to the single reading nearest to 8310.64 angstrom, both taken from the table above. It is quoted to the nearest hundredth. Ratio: 1.03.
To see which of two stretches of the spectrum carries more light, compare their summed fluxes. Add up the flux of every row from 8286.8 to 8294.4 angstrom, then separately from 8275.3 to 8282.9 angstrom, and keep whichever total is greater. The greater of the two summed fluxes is 48.5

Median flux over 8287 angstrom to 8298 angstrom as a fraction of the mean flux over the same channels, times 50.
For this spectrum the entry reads 49.8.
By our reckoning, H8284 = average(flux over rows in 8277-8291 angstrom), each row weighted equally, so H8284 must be 11.4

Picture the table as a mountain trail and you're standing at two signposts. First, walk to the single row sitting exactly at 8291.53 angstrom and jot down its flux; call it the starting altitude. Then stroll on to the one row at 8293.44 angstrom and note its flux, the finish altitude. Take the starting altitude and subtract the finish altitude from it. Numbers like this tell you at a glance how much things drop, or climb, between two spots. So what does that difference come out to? 0.17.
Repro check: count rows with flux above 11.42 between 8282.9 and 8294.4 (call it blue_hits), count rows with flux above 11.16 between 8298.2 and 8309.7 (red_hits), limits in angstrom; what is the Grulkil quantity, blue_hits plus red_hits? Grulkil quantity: 11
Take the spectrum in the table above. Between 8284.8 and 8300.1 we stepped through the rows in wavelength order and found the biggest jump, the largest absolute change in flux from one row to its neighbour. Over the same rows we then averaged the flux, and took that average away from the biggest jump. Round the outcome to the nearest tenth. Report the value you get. -10.2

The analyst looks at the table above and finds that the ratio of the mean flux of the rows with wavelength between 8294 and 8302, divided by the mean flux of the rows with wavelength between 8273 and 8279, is 1.00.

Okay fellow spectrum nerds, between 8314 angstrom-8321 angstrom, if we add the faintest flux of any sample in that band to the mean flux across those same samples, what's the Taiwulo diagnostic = 23.1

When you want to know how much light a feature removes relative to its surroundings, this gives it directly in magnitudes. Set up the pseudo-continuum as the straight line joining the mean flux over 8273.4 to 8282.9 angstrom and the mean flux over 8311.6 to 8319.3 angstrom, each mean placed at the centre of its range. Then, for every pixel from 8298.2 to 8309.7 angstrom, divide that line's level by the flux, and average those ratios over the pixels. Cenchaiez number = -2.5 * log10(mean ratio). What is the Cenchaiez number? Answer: 0.04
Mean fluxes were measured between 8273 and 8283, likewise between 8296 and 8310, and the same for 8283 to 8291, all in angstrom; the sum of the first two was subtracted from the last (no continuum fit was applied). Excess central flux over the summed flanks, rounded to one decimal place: -11.4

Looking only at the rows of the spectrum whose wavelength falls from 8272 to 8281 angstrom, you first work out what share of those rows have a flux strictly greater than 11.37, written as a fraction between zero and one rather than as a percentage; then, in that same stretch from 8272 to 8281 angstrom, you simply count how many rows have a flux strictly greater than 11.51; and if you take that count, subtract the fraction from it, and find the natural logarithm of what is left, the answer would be 0.47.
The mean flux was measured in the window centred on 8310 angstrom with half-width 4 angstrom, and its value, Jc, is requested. 11.7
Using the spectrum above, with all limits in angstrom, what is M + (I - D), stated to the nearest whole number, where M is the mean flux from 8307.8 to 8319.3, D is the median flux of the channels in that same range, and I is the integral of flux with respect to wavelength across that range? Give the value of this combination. 133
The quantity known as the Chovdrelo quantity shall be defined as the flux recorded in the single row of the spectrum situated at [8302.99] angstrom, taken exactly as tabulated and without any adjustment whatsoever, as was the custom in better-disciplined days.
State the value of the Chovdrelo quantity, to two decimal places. 11.28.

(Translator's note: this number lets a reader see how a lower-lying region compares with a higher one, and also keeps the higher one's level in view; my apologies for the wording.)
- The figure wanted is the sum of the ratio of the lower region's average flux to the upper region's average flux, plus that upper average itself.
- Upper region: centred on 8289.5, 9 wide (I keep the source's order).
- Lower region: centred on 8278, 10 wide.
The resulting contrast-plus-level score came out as 12.89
